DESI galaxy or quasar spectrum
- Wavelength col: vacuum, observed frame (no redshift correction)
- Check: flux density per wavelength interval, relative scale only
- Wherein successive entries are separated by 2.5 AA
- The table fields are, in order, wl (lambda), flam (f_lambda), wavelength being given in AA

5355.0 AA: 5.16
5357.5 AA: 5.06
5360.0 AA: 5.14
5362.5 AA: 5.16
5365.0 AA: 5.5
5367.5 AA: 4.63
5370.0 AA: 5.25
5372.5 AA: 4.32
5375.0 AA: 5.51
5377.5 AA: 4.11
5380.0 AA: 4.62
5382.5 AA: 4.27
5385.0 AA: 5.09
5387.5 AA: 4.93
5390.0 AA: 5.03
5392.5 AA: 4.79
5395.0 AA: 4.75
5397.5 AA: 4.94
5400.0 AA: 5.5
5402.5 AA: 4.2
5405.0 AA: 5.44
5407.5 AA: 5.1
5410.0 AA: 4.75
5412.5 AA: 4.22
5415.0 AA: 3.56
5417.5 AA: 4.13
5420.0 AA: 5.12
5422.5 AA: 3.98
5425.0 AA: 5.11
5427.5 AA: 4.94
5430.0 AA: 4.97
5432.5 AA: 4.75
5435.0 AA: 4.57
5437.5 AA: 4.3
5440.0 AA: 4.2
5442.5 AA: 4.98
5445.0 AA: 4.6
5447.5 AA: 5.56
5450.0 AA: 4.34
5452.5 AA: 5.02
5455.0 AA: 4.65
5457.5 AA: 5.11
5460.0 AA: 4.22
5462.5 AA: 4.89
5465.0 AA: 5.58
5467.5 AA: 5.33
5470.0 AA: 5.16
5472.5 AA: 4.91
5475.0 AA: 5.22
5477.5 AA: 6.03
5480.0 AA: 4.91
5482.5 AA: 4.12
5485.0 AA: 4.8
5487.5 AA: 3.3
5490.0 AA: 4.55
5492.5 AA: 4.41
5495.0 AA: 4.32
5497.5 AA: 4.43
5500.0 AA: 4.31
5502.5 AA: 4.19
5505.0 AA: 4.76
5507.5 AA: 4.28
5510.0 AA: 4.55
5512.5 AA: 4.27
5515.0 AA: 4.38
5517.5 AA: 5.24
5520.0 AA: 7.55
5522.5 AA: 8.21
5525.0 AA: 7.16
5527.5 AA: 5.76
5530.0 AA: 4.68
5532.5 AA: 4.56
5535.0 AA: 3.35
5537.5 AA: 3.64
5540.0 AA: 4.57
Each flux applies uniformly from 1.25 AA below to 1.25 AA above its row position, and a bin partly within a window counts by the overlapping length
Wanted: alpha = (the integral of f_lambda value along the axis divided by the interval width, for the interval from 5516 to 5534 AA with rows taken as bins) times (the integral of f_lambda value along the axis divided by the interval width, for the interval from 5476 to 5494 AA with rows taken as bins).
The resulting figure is 28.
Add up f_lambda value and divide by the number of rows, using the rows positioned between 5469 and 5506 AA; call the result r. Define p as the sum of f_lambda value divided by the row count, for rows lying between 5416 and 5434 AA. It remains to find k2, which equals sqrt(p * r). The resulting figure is 4.67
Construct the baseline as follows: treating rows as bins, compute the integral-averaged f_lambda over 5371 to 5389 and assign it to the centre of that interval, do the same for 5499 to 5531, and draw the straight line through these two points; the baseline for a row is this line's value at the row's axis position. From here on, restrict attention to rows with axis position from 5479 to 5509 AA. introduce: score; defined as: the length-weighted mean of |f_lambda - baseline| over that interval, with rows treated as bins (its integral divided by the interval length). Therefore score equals 0.89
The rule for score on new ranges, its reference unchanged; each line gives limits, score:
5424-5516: 0.56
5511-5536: 1.28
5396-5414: 0.45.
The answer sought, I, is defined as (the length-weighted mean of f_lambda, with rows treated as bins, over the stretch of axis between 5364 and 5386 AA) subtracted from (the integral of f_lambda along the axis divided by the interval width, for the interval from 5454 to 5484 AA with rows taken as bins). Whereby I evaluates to 0.21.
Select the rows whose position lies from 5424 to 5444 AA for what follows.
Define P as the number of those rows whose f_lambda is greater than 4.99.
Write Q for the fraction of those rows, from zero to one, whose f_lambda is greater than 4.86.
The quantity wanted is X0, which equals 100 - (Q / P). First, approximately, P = 1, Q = 0.50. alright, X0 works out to 99.50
